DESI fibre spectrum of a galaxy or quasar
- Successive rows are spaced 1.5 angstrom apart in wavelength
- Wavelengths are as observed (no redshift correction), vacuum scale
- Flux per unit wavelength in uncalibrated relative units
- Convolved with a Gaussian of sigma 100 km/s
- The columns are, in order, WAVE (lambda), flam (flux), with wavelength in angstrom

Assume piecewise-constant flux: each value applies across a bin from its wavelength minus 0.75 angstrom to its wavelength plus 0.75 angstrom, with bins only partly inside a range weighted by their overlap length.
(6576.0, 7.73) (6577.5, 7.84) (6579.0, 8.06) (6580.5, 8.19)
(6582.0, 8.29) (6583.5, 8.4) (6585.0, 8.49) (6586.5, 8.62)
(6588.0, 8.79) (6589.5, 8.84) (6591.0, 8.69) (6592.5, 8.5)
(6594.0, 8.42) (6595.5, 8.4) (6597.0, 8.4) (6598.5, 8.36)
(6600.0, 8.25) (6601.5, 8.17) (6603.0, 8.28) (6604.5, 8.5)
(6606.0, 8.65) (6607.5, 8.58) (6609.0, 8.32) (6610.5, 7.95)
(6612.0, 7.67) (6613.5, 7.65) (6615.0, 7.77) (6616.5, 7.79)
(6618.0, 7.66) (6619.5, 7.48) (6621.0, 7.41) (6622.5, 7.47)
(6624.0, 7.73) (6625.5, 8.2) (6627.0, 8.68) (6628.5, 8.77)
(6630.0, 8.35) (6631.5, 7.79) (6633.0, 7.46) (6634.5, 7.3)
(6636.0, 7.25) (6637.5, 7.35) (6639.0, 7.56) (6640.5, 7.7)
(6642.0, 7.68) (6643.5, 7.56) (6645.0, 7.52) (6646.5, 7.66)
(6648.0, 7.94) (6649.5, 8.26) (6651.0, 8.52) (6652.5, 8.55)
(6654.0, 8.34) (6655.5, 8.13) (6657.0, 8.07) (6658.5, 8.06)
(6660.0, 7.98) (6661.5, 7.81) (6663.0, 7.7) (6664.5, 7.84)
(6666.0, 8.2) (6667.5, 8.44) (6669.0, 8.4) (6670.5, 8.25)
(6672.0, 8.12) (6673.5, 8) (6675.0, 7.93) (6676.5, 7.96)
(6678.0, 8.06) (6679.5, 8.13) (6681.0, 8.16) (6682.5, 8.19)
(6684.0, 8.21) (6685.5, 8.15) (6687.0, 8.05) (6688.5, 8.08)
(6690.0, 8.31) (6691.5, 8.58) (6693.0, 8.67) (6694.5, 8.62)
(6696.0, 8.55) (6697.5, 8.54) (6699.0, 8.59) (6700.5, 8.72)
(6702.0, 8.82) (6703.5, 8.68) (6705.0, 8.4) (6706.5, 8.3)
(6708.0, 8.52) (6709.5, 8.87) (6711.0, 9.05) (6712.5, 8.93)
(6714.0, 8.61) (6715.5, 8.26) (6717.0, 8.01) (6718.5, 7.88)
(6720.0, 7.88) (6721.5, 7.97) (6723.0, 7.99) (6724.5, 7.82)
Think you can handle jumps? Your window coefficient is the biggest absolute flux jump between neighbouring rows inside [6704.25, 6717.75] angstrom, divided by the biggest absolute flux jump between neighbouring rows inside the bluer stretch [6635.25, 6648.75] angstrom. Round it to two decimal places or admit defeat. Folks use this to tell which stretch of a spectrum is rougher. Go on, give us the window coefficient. 1.25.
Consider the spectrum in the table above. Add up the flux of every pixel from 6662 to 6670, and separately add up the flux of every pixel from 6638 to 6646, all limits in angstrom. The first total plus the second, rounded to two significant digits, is 79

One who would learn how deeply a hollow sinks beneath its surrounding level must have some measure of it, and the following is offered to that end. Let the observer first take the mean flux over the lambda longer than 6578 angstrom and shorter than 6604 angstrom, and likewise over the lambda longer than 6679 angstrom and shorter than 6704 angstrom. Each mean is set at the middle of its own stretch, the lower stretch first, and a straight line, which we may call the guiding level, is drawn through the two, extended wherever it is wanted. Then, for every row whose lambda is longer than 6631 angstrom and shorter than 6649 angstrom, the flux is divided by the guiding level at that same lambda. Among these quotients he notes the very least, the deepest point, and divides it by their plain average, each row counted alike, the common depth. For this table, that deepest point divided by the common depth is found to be 0.958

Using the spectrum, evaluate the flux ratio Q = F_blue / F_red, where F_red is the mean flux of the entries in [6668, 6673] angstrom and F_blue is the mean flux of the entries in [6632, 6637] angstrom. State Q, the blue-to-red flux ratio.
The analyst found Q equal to 0.89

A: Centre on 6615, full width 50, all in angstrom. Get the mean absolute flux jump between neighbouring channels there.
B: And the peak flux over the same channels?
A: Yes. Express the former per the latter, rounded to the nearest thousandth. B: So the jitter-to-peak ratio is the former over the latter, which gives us 0.020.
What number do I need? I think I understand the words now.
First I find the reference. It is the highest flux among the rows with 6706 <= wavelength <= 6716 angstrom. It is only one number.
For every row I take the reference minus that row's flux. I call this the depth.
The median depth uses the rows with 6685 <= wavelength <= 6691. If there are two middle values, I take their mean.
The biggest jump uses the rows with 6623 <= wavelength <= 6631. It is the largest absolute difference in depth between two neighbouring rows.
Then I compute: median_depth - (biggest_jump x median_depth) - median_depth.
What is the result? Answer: -0.45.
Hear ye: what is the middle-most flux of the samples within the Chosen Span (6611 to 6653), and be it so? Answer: 7.7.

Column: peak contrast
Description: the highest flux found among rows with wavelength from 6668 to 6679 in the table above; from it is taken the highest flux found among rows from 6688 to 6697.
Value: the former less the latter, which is -0.3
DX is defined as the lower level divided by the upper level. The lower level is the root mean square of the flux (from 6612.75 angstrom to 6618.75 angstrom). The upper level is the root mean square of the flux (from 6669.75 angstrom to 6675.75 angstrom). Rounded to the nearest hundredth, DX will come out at 0.96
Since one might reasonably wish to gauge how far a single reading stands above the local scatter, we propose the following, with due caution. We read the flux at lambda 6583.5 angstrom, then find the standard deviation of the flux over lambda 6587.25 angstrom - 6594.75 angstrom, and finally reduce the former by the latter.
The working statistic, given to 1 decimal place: 8.2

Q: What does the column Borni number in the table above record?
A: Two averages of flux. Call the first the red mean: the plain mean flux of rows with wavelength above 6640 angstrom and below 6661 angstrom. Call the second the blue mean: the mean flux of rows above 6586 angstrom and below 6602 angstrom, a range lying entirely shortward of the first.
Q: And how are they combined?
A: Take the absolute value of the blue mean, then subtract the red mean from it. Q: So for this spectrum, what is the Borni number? 0.5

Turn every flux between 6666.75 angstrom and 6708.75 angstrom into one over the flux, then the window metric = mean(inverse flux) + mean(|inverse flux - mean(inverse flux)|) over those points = 0.123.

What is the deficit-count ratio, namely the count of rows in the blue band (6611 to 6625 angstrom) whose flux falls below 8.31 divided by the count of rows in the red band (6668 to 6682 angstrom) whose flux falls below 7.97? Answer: 4.5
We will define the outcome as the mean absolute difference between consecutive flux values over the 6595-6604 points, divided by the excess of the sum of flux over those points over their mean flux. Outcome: 0.0016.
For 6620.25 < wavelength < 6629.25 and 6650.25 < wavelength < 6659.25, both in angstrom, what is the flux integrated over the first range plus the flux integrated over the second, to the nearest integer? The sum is 147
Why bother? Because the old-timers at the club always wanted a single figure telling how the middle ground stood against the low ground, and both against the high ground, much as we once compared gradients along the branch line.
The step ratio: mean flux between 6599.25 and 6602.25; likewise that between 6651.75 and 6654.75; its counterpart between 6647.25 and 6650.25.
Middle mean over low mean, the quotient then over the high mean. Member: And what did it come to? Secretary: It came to 0.117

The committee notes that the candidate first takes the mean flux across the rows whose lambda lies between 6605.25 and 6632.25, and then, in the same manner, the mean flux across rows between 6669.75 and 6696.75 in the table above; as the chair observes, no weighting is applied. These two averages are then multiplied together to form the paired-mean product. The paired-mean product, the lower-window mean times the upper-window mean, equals 66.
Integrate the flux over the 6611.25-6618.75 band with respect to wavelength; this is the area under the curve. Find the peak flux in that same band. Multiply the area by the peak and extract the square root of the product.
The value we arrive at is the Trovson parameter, 21.2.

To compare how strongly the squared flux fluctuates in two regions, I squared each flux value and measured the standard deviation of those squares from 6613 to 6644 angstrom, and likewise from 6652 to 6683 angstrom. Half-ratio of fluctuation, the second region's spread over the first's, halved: 0.26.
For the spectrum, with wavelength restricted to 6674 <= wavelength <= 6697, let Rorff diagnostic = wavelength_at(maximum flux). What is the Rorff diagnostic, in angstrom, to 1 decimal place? 6693.0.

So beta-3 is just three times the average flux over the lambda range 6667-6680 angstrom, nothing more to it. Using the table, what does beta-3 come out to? 24.4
